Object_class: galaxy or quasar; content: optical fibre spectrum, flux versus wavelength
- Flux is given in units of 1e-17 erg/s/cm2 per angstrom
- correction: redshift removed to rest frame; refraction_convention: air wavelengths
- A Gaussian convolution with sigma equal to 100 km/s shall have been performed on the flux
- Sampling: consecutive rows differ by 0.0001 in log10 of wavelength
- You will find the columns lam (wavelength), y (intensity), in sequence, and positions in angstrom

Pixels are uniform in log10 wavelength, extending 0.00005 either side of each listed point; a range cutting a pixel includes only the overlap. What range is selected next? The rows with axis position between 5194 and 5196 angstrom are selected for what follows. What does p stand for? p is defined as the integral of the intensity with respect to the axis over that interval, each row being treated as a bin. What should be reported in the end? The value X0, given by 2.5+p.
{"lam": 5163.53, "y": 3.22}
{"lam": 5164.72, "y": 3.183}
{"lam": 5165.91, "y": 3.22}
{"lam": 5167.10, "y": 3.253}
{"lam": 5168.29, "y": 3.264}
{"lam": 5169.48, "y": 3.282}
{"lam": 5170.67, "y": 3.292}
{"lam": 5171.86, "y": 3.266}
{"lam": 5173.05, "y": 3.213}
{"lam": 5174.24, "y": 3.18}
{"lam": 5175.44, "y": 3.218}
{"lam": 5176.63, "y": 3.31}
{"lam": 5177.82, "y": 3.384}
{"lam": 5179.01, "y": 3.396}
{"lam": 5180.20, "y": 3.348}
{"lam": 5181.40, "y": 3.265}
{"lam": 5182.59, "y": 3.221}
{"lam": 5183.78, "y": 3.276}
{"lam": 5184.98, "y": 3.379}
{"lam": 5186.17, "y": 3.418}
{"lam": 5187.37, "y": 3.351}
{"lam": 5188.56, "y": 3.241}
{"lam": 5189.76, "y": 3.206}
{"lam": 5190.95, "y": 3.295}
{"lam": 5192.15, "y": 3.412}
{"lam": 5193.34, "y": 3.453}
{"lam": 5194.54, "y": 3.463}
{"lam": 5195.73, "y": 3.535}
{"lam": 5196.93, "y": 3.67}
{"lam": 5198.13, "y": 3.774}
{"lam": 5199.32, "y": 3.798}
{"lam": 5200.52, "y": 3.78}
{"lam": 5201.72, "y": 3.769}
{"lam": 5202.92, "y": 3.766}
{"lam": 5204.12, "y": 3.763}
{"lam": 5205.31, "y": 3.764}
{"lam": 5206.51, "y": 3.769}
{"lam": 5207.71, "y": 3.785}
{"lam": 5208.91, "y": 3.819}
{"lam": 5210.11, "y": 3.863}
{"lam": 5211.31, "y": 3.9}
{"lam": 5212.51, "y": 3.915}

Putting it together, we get 10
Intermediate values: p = 7.0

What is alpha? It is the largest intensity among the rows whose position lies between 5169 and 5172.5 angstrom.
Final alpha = 3.292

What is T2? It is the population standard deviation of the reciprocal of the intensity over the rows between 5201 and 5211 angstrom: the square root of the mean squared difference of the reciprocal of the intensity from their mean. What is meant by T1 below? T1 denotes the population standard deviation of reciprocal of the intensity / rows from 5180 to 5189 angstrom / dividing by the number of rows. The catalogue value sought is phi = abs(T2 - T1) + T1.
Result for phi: 0.010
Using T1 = 0.0060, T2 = 0.002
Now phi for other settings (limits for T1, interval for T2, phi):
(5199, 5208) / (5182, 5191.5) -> 0.007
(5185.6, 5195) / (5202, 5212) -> 0.013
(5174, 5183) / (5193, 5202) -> 0.011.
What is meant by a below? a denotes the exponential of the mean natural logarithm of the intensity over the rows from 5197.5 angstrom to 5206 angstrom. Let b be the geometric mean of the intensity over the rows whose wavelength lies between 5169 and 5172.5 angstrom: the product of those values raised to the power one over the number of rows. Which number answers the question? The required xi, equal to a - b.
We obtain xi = 0.49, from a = 3.77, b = 3.28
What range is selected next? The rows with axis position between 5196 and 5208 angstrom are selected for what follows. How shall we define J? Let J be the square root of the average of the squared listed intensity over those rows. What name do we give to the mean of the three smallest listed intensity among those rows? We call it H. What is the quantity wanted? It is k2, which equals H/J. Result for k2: 0.992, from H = 3.73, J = 3.76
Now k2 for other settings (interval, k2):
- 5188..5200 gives 0.930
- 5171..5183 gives 0.976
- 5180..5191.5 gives 0.976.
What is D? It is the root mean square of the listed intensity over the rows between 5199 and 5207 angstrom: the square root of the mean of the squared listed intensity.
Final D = 3.77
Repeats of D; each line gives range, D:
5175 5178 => 3.30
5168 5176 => 3.25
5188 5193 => 3.29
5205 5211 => 3.80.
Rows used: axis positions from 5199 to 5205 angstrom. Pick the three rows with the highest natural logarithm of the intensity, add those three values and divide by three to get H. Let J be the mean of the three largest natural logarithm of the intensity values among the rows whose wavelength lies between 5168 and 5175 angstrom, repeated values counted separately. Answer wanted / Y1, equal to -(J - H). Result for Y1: 0.14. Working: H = 1.33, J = 1.19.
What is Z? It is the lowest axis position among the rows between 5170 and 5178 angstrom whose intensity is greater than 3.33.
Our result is 5177.82 angstrom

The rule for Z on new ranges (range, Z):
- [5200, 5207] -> 5200.52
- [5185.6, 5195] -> 5186.17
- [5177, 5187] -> 5177.82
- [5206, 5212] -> 5206.51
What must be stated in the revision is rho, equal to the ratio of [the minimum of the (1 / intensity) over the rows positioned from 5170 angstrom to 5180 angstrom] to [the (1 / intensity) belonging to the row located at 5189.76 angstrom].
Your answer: 0.94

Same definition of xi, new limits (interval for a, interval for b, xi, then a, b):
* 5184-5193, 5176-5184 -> 0.01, 3.33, 3.31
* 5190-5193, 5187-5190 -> 0.09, 3.35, 3.27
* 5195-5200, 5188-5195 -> 0.35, 3.69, 3.34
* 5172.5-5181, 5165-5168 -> 0.06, 3.29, 3.24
